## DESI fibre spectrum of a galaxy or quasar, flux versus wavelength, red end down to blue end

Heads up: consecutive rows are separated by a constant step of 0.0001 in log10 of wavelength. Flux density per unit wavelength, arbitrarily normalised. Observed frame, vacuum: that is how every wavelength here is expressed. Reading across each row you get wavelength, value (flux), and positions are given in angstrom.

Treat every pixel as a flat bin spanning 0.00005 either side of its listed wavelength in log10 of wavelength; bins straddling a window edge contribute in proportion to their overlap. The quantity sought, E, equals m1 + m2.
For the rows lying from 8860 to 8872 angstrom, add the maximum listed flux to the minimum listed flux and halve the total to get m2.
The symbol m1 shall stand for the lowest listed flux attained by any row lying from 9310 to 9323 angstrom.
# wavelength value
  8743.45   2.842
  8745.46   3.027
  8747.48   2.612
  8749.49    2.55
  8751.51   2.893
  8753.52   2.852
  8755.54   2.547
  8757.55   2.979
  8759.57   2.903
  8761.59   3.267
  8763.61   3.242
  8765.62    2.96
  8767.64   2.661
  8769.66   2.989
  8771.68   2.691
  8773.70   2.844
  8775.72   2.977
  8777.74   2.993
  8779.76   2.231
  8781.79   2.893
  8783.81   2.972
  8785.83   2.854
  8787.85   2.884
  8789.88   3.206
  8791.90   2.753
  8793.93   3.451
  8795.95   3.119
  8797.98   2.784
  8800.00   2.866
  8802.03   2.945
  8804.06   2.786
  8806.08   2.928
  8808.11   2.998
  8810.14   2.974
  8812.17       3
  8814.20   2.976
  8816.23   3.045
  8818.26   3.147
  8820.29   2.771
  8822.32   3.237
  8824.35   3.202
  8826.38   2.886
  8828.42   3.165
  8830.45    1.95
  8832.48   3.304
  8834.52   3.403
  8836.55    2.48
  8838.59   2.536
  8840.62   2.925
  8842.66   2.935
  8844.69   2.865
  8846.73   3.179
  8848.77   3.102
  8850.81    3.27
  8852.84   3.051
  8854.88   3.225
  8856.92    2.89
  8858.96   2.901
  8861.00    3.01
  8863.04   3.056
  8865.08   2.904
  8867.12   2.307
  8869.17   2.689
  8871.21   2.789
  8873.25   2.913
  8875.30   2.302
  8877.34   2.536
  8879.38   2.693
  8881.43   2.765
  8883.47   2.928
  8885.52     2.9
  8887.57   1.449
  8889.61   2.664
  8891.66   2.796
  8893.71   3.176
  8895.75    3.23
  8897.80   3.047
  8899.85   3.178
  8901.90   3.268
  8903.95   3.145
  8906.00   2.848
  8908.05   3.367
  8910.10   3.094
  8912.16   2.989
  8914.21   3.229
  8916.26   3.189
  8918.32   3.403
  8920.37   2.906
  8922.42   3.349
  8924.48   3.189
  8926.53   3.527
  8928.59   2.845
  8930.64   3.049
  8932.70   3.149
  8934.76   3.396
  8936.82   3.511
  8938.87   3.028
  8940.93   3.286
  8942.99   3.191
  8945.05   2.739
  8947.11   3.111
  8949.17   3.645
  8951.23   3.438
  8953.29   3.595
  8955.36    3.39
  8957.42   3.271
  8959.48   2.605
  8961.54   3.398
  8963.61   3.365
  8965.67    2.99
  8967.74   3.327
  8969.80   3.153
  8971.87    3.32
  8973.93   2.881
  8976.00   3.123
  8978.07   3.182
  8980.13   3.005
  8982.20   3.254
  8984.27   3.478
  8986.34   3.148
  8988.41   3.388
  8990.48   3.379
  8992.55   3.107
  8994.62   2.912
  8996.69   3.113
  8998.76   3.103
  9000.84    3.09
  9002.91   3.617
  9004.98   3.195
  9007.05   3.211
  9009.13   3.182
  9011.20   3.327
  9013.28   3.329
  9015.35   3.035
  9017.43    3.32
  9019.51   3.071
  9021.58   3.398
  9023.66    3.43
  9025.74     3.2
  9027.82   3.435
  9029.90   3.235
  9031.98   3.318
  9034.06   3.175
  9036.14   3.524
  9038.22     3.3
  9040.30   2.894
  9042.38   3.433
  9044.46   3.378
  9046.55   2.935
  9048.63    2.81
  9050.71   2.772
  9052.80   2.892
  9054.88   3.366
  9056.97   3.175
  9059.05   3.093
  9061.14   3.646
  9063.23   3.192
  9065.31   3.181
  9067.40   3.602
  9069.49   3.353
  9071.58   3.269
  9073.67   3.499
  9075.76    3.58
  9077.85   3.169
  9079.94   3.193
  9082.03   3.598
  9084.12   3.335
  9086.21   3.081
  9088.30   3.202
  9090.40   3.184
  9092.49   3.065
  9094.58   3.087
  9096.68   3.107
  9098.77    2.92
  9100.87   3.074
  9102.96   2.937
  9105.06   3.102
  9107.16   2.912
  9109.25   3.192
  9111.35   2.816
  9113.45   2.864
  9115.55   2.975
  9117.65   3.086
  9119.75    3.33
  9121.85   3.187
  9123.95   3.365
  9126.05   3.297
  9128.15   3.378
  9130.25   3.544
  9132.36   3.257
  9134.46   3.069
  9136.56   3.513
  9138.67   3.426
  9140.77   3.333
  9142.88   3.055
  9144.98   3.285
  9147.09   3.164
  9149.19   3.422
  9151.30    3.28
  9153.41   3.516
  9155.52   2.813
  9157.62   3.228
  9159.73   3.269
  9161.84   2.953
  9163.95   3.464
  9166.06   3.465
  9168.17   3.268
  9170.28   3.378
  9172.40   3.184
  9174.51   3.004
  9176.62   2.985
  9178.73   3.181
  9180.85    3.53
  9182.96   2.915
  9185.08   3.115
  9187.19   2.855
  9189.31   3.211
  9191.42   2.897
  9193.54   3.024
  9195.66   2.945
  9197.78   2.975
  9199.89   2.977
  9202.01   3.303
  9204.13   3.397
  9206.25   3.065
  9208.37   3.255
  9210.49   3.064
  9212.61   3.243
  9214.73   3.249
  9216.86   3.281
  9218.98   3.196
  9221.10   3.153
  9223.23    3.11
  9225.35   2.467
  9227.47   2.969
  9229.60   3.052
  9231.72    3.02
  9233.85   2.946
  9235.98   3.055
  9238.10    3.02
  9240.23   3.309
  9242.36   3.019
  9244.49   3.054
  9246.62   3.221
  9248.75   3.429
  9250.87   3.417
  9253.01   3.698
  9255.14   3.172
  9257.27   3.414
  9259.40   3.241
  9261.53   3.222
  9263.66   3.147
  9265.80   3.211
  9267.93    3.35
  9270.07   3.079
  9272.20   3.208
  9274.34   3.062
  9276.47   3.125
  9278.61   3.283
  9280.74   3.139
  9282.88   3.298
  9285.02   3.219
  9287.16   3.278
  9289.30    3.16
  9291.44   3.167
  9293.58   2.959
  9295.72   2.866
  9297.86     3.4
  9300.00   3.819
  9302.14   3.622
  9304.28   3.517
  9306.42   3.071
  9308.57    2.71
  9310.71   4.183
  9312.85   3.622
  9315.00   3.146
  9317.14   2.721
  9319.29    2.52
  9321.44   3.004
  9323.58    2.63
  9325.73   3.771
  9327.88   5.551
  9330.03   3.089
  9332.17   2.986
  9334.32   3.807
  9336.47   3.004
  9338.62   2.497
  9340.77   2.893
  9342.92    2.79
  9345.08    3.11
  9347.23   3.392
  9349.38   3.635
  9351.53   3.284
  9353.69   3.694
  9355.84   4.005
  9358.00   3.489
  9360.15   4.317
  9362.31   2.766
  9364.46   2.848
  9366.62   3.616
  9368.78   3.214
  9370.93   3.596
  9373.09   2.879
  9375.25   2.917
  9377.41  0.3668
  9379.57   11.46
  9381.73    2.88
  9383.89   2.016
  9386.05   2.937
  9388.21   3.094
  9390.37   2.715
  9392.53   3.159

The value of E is 5.20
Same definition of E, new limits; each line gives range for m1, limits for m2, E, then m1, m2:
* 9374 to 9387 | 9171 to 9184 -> 3.59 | 0.3668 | 3.22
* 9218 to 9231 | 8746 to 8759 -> 5.23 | 2.467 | 2.76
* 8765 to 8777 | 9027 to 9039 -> 6.01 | 2.661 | 3.35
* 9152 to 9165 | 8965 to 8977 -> 5.92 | 2.813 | 3.10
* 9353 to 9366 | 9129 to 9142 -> 6.07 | 2.766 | 3.31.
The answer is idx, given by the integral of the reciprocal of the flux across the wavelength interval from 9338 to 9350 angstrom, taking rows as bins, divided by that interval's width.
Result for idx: 0.33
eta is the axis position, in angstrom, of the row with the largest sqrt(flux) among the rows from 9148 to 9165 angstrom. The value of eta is 9153.41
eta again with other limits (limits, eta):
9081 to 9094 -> 9082.03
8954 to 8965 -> 8961.54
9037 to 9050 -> 9042.38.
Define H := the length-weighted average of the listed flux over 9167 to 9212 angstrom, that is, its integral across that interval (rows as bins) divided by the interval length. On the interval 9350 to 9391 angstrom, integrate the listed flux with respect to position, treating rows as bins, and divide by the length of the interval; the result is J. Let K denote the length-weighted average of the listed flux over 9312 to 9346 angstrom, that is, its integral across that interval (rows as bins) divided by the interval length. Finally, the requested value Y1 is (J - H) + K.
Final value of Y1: 3.6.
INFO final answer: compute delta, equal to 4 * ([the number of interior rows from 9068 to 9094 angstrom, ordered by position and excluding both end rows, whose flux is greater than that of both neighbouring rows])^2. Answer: 36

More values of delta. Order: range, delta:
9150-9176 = 64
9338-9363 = 64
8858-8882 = 16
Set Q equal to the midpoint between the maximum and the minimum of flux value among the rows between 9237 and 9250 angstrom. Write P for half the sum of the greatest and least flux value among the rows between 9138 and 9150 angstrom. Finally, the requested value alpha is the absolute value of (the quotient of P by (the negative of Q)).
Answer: 1.01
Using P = 3.24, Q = 3.2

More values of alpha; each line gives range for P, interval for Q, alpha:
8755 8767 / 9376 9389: 0.49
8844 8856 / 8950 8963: 0.99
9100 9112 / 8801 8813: 1.04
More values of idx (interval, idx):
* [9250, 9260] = 0.30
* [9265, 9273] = 0.31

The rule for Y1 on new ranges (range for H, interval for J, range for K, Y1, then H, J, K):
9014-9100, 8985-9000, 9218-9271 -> 3.1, 3.23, 3.17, 3.16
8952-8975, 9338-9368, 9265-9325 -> 3.3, 3.21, 3.32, 3.19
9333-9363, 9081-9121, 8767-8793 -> 2.6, 3.34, 3.10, 2.85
